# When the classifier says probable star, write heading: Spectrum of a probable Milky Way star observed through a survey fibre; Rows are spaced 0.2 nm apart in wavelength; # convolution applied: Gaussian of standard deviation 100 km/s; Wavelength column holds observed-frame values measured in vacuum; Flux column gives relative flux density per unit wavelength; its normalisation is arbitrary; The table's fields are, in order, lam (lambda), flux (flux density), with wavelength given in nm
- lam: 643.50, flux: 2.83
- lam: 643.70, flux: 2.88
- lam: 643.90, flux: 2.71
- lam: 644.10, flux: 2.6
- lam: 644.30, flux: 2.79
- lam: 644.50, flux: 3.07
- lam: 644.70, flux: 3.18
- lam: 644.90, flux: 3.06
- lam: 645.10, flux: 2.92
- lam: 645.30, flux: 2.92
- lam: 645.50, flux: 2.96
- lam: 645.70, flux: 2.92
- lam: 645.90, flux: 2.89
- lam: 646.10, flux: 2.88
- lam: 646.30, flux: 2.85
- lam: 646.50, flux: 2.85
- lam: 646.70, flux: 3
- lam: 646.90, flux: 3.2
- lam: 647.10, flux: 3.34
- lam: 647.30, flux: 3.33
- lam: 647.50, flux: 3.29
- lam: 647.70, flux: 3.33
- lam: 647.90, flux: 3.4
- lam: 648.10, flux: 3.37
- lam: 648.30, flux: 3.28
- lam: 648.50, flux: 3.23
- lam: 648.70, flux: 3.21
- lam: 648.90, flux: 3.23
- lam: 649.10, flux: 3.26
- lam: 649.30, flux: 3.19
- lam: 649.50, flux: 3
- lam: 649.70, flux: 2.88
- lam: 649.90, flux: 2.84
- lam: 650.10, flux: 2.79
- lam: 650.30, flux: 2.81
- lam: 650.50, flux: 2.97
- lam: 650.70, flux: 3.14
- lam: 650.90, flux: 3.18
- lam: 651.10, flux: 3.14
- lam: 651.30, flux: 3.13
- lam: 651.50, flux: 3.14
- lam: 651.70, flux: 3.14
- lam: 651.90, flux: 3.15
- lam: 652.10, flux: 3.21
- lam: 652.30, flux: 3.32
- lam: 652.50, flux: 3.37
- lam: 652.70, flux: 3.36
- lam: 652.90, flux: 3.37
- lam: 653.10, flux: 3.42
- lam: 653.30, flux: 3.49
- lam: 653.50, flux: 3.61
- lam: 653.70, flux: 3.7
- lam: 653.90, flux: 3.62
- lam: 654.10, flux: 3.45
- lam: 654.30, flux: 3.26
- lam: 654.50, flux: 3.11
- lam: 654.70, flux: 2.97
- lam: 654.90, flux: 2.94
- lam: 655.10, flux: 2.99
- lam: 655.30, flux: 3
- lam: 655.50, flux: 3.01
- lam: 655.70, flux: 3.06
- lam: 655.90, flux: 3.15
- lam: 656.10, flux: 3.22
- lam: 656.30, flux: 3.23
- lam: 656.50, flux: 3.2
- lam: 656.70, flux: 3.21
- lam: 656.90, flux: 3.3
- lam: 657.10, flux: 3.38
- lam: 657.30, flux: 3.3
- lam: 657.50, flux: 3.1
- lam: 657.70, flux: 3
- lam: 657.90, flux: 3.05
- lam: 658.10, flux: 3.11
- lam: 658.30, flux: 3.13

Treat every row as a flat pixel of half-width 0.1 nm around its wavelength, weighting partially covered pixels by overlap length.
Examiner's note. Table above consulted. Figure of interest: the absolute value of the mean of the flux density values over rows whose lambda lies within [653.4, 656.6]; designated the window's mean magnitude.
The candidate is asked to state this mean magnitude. 3.22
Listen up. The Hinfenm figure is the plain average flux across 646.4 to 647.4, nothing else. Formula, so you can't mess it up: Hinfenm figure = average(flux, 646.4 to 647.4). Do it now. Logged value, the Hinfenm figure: 3.1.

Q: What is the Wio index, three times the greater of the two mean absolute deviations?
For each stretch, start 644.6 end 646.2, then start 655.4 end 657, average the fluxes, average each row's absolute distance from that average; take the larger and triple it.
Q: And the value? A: 0.231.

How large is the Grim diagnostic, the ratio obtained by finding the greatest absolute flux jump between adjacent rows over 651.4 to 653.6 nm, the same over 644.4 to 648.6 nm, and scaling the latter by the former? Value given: 1.67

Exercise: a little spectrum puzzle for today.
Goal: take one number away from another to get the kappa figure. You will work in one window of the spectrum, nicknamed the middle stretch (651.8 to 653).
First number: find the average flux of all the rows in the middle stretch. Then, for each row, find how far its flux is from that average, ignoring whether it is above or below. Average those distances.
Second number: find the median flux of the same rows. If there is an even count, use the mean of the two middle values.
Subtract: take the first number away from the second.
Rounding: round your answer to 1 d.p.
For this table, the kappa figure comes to 3.3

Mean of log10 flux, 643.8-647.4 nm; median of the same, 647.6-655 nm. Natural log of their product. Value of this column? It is -1.43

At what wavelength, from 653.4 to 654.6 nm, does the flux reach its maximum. 653.70 nm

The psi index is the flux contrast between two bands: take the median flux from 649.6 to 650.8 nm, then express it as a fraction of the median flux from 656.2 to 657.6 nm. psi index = 0.89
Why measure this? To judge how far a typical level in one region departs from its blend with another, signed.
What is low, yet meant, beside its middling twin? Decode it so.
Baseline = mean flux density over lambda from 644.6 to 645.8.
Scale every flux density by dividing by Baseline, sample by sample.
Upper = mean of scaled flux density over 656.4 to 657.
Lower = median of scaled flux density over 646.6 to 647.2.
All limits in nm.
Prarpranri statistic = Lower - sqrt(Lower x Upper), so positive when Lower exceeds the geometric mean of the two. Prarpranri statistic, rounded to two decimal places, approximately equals -0.01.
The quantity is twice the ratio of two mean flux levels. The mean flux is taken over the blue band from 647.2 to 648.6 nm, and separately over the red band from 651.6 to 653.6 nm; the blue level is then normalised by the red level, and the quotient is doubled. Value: 1.98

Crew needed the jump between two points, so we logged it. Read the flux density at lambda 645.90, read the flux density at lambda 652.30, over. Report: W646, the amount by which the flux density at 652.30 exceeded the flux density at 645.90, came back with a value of 0.4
